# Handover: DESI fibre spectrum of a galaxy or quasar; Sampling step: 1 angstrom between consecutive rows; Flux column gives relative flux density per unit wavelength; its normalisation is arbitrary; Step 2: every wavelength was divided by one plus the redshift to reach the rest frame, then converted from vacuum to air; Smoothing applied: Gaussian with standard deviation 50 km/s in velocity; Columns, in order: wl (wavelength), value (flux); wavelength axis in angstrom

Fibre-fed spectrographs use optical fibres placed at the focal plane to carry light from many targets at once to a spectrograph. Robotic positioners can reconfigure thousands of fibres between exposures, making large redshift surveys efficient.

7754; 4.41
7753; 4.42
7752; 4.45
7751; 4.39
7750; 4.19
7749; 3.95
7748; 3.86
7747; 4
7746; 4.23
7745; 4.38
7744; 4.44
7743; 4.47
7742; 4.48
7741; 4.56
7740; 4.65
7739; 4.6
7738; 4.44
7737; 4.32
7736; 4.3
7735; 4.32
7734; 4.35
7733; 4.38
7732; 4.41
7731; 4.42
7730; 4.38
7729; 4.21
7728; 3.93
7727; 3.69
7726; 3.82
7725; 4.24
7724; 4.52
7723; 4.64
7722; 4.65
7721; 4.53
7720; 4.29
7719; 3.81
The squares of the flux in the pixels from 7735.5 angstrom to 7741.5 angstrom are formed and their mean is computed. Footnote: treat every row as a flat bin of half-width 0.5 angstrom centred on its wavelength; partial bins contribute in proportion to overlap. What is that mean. 20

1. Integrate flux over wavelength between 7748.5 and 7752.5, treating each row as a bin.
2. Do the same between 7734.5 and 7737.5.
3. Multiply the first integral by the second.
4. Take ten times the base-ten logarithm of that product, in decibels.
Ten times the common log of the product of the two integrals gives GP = 23.4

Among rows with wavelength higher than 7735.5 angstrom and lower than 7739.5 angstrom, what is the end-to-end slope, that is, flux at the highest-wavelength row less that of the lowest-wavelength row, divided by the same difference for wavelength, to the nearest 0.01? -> 0.10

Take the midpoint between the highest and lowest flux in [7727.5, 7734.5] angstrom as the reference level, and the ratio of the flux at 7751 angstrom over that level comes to 1.05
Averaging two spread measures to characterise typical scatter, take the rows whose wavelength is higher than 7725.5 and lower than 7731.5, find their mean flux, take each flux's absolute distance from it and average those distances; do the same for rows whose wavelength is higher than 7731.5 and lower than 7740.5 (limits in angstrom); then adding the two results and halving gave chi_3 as 0.18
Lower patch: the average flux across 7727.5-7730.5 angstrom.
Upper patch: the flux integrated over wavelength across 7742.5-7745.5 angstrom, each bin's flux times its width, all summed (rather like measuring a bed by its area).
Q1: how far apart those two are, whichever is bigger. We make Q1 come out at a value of 9.1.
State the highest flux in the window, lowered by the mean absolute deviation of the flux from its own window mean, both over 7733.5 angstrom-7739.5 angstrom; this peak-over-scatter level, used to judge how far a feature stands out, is 4.51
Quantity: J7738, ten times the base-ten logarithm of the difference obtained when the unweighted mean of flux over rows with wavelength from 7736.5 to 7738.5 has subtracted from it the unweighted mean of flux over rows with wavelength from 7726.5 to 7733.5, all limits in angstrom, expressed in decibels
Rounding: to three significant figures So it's -7.52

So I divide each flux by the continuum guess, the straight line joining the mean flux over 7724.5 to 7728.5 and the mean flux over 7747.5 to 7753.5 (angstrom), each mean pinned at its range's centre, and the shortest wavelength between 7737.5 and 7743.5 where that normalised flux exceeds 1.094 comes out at 7739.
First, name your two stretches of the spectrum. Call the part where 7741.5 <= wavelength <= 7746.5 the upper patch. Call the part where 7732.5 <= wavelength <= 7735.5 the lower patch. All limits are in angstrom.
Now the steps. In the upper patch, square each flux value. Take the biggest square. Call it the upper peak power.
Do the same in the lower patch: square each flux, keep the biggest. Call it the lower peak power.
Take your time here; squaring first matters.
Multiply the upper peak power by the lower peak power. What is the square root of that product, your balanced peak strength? 19.6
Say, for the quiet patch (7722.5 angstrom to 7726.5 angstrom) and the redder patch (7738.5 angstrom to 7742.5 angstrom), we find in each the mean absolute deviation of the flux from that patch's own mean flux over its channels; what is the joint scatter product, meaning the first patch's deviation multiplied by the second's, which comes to 0.014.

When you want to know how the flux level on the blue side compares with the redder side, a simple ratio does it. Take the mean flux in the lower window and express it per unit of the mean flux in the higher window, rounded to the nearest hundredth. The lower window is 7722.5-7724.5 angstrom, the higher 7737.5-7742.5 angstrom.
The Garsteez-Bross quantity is 1.01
